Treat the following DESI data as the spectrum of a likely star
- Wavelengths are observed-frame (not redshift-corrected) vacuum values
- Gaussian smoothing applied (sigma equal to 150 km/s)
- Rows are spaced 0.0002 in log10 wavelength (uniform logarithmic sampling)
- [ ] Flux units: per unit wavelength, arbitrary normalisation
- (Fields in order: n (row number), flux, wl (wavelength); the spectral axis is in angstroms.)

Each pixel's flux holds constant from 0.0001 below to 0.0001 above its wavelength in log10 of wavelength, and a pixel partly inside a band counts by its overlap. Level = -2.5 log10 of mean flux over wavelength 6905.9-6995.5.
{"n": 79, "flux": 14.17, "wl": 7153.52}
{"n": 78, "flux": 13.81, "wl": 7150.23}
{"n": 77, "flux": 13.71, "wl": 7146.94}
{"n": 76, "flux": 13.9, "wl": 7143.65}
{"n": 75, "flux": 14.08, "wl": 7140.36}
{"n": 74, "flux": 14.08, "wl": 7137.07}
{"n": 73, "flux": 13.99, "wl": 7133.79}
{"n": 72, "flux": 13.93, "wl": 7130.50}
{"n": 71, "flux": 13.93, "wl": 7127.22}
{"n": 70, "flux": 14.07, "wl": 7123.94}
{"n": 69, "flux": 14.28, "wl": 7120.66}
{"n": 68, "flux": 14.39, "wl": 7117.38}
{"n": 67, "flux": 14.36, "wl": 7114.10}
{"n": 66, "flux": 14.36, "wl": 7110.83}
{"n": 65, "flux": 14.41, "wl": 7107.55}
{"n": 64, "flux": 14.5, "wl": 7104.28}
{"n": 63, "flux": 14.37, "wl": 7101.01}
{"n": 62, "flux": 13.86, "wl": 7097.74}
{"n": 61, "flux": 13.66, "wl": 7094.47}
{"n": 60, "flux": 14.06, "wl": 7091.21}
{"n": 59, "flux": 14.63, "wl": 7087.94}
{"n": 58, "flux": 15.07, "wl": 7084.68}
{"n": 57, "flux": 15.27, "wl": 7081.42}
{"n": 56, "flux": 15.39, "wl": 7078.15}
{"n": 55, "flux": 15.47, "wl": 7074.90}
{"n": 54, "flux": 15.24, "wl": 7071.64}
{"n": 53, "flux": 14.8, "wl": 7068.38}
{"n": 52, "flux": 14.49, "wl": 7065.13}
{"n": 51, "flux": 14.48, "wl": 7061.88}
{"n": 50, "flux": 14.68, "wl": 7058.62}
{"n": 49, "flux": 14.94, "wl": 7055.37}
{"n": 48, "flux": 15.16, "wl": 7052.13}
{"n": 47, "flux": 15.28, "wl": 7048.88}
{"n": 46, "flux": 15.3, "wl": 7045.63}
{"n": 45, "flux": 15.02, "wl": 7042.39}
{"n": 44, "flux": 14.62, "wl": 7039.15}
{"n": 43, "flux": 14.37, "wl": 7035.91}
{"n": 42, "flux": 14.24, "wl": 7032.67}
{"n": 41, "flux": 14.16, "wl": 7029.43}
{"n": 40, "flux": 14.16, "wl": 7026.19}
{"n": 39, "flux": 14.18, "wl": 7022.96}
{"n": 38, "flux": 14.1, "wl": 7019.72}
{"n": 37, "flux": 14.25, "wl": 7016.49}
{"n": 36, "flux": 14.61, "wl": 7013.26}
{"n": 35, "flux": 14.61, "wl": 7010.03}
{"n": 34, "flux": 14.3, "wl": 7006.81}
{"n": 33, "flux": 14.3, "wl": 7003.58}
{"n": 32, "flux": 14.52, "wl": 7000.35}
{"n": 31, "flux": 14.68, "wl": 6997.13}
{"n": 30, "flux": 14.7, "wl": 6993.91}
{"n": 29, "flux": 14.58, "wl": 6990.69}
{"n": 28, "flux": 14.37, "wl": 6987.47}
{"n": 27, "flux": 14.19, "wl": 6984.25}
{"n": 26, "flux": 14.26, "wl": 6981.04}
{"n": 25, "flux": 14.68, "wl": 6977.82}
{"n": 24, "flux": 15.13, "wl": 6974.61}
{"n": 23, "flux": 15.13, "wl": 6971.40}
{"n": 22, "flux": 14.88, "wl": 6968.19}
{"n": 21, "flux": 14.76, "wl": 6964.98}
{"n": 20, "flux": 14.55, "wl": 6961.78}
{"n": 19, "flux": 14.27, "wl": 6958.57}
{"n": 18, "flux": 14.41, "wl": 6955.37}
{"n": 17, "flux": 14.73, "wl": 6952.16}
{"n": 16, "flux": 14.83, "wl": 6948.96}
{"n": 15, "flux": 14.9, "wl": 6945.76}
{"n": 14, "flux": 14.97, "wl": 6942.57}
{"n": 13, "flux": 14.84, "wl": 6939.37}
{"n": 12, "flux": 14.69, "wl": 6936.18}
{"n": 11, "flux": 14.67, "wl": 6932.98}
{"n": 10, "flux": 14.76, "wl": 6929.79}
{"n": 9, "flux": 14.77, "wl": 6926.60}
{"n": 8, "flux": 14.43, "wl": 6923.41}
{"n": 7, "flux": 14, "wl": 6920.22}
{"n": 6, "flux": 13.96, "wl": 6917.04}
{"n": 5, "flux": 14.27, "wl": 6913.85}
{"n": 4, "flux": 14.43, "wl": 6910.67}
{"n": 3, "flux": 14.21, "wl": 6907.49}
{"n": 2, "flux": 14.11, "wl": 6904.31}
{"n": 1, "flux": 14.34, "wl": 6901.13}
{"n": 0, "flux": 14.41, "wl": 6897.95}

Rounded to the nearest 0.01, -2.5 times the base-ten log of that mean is -2.91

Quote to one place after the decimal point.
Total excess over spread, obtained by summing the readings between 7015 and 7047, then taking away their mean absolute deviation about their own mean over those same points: 144.1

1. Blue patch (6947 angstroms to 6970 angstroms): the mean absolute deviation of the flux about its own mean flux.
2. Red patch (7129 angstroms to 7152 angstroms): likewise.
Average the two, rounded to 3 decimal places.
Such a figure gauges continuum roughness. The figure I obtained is 0.148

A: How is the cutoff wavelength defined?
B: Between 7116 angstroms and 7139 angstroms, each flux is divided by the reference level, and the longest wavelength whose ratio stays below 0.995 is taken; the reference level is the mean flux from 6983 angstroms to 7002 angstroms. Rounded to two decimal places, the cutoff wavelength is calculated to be 7137.07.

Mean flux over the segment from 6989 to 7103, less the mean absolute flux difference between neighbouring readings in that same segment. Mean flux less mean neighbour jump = 14.4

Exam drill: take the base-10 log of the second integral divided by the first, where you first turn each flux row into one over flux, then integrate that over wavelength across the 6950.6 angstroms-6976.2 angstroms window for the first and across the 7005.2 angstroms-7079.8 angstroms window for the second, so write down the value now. 0.5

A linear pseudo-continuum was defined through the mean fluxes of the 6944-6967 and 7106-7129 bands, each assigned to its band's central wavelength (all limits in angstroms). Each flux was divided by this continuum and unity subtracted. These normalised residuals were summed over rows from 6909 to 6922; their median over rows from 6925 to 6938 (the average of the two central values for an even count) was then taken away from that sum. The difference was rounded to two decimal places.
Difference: -0.16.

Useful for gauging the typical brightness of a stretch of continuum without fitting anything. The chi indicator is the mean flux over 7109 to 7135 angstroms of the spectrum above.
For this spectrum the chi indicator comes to 14.2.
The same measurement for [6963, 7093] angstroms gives 14.7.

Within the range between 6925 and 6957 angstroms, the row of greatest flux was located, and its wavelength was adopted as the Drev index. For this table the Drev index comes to 6942.57 angstroms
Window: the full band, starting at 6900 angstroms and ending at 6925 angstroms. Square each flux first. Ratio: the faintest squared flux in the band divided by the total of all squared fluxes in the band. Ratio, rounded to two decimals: 0.12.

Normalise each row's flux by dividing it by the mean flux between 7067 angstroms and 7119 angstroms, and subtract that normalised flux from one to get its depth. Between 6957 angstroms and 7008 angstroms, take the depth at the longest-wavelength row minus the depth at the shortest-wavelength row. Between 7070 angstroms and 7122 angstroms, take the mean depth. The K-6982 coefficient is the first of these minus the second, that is 0.00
